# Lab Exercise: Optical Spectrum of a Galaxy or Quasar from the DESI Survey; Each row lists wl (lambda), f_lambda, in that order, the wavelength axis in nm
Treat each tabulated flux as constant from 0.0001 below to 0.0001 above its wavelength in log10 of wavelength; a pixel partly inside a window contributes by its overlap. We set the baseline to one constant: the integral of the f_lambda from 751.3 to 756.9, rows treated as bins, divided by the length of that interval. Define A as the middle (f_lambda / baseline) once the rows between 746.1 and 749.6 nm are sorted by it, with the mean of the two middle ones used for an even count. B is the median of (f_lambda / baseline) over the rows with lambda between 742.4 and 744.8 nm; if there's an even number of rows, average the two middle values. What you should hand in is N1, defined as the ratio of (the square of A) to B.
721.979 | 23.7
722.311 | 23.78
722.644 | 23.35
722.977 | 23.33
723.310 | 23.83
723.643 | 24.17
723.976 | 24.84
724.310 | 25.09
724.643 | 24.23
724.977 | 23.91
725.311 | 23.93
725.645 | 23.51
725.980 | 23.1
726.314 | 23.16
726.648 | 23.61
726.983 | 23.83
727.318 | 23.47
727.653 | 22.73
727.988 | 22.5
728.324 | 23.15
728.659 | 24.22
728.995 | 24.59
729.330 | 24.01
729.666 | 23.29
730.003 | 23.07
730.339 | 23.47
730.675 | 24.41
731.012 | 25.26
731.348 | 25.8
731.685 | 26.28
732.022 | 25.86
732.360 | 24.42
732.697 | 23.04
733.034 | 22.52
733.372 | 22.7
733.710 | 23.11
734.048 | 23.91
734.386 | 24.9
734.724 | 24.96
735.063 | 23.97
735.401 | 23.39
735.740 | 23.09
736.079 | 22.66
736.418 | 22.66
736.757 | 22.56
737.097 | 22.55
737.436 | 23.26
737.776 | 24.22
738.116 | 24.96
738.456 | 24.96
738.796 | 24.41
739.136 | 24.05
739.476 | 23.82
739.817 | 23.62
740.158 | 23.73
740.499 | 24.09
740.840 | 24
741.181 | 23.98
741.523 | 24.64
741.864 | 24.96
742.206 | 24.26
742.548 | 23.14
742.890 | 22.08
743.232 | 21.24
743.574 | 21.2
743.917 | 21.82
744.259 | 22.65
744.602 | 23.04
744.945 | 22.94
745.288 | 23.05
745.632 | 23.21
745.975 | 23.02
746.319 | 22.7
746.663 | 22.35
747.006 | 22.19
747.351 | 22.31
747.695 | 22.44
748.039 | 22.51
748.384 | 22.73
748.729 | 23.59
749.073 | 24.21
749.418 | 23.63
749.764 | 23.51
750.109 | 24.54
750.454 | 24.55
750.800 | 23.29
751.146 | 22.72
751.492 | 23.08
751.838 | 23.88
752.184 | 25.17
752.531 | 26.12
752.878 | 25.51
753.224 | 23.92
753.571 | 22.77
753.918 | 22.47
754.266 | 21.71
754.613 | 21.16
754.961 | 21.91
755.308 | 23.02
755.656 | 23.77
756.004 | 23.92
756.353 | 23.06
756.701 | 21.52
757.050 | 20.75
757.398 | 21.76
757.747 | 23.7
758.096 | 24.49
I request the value 0.99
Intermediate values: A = 0.97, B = 0.95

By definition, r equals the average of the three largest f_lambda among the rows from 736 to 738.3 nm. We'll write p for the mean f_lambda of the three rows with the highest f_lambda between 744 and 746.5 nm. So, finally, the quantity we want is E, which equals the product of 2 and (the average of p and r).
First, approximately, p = 23.1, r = 24.1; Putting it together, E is 47.2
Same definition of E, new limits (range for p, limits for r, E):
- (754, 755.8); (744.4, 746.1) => 46.0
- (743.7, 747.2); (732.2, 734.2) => 46.9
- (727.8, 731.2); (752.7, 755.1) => 48.8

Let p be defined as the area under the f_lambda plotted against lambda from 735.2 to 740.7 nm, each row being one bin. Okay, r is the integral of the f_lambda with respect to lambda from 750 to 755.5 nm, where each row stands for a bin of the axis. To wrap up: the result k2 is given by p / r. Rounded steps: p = 130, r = 129.1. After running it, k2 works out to 1.007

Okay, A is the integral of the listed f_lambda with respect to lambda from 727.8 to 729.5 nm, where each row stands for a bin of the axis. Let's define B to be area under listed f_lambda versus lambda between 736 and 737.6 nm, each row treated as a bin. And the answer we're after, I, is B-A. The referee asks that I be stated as -4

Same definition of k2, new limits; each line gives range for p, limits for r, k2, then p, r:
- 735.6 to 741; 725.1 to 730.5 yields 1.008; 128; 126.8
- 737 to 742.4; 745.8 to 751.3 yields 1.023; 130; 127.3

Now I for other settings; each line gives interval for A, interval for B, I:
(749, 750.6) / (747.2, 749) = 3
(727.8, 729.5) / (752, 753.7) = 2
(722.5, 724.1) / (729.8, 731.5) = 3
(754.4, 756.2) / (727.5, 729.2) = -1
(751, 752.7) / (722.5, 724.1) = -3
